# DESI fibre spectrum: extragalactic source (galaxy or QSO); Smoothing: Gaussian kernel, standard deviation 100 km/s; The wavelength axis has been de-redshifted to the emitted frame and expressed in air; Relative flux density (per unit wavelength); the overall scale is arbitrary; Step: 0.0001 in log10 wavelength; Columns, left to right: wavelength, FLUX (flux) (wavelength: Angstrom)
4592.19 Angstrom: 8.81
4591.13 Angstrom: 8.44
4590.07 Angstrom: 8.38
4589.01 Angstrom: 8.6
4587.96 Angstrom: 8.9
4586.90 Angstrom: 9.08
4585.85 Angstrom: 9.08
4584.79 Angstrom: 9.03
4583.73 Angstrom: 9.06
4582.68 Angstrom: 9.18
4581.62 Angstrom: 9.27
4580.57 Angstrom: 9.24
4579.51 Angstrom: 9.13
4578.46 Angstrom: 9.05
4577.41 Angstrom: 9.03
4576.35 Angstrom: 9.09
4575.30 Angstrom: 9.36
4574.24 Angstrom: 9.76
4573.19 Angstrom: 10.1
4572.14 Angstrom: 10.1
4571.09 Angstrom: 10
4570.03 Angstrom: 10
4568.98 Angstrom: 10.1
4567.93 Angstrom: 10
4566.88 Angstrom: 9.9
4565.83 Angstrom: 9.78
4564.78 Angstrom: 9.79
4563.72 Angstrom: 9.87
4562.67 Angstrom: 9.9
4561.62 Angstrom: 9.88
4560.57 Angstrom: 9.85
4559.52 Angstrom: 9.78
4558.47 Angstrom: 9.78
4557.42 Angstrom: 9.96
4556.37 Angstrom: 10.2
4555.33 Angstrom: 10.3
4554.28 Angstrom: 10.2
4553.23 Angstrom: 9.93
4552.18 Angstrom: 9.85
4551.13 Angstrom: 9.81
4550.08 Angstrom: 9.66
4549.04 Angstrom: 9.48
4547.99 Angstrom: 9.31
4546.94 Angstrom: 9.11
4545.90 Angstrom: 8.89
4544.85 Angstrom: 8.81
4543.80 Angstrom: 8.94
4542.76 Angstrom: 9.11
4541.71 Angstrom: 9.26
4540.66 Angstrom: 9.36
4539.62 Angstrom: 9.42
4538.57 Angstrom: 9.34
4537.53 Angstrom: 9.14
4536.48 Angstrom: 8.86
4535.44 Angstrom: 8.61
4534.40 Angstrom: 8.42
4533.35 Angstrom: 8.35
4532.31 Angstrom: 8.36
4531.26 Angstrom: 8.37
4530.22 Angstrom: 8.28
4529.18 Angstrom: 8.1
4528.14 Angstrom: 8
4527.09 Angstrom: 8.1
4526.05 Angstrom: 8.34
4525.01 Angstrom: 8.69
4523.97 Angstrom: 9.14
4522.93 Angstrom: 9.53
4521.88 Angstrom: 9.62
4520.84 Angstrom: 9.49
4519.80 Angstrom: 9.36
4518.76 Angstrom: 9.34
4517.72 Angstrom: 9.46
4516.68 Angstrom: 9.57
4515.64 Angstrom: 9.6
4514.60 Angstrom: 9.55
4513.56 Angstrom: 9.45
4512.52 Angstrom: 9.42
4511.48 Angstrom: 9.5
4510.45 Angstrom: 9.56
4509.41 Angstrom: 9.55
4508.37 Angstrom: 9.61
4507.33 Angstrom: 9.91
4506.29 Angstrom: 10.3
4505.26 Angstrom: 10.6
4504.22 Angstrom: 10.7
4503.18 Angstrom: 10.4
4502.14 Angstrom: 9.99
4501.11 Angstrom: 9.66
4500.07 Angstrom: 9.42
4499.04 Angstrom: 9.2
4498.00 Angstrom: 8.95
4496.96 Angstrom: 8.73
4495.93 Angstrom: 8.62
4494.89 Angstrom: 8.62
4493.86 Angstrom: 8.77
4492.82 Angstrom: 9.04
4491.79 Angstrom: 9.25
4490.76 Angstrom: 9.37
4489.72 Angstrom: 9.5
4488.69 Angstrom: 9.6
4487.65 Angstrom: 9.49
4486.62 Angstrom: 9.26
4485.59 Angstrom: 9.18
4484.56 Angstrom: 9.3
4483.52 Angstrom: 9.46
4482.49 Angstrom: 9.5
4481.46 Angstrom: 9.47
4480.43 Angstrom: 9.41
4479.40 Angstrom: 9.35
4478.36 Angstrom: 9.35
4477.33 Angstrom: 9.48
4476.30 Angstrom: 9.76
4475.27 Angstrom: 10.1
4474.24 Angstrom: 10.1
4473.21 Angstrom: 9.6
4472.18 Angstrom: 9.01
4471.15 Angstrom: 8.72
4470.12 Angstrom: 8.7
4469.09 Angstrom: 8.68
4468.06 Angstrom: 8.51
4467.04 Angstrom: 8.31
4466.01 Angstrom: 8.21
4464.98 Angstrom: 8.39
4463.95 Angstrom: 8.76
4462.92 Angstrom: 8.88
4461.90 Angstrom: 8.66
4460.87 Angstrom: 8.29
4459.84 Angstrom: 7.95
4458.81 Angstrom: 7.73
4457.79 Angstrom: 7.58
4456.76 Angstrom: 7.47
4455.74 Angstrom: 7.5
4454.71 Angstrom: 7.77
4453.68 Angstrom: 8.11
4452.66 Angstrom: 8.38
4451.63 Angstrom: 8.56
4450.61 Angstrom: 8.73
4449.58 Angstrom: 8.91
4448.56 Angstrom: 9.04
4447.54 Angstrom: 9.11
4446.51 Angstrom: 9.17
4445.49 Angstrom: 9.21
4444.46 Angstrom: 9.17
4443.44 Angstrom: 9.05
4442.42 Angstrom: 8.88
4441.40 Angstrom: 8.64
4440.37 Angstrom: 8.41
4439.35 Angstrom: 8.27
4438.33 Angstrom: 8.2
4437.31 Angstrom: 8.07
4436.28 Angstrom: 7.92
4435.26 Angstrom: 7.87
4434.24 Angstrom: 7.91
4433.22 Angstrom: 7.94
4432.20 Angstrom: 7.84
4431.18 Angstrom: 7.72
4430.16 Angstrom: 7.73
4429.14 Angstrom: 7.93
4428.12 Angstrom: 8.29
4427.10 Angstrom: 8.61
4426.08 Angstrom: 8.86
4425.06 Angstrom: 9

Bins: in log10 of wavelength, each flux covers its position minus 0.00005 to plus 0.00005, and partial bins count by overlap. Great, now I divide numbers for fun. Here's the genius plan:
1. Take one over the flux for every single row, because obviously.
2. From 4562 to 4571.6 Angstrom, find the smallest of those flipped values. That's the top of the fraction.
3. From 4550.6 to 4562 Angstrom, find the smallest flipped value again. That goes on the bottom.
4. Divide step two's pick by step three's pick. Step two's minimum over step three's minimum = 1.02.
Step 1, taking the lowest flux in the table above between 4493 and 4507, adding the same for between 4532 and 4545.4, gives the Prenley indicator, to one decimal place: 17.0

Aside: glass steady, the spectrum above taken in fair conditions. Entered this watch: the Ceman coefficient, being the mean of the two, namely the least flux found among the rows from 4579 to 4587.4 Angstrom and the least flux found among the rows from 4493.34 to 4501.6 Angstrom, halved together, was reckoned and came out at 8.8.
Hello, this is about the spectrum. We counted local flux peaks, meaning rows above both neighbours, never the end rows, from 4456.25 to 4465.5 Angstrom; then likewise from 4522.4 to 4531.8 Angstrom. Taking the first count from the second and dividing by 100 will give -0.0100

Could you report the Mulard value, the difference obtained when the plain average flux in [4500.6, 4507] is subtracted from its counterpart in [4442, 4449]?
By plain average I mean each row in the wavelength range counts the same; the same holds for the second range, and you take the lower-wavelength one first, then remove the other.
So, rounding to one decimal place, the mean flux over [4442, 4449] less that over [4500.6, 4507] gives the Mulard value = -1.2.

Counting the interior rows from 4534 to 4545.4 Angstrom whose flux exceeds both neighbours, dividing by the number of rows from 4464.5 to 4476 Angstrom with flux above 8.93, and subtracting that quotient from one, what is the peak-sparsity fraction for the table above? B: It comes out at 0.75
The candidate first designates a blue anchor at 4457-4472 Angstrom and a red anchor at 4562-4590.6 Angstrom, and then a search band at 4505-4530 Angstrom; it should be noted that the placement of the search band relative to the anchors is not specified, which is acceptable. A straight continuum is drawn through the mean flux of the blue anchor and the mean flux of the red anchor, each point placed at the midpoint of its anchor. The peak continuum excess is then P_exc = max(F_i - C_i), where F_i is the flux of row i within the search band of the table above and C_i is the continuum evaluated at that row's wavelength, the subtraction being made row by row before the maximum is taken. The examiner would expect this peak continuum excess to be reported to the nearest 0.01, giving 1.83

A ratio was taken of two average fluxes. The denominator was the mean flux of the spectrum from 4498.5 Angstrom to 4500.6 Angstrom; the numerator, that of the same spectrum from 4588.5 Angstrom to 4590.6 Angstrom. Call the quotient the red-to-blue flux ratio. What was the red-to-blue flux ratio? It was 0.91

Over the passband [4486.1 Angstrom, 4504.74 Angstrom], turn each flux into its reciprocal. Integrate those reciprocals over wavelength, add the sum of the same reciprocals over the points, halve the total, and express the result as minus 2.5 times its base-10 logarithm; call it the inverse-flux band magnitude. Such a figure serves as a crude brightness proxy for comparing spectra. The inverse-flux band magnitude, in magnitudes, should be -0.732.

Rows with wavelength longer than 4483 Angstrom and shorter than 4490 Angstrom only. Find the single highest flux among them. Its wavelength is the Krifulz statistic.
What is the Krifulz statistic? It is 4488.69 Angstrom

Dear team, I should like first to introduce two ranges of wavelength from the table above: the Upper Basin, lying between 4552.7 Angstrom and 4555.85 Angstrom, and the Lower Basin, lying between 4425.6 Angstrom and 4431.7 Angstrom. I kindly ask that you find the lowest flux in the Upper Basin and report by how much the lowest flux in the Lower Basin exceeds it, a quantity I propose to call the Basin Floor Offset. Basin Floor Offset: -2.2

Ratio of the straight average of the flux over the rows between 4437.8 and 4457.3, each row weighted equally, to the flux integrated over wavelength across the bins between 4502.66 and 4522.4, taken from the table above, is 0.045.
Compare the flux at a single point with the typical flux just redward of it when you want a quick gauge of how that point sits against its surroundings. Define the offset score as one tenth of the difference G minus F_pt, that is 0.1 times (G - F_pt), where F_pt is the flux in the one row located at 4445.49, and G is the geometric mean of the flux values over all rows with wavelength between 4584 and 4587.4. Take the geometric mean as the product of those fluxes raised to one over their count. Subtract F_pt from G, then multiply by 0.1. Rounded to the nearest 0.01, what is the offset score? -0.01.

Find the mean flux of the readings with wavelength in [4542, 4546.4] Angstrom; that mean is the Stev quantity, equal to 8.9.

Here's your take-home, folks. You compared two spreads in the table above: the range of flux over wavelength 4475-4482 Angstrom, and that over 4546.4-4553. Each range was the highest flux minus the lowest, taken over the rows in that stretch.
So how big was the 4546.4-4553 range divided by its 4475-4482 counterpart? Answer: 1.0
